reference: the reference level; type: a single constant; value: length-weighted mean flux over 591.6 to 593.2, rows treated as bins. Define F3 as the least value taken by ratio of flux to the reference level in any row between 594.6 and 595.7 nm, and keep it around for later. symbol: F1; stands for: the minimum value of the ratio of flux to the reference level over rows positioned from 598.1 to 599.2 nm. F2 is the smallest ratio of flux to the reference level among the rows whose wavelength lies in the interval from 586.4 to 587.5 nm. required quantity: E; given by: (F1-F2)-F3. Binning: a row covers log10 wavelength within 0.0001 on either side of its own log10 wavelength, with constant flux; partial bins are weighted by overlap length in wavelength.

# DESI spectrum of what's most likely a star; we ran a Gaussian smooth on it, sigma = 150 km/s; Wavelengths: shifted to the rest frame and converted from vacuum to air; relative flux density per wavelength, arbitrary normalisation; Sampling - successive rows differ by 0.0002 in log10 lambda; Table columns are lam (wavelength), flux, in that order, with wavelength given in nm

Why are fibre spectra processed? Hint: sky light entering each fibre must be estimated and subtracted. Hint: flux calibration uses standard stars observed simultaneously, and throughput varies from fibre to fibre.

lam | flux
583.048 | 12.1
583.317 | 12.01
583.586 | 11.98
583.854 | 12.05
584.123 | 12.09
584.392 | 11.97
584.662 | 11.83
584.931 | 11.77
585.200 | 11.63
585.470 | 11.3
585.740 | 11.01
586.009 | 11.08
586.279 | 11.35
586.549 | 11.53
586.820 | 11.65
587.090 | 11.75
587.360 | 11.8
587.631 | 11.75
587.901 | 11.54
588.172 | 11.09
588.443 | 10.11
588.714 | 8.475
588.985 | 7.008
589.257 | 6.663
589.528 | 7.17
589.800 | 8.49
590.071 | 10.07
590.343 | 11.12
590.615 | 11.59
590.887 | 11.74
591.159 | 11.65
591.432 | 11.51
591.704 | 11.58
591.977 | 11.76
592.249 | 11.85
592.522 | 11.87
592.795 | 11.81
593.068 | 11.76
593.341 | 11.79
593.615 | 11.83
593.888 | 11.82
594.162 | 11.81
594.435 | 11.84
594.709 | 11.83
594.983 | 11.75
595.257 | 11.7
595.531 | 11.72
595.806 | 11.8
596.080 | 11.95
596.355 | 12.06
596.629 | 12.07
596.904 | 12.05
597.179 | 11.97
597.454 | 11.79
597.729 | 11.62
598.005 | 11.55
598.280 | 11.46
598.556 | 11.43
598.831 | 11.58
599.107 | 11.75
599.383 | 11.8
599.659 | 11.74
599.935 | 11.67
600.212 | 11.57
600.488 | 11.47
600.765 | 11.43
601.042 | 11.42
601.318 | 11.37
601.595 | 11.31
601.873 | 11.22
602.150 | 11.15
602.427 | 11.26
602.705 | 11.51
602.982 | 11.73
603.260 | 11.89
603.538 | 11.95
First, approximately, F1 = 0.97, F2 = 0.98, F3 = 0.99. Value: -1.00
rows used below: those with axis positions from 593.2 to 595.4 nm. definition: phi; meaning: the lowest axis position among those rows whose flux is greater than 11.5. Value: 593.341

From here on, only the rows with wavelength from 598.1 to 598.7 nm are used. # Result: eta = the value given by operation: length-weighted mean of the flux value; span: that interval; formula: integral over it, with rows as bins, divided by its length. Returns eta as 11.5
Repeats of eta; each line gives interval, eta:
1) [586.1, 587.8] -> 11.6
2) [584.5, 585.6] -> 11.6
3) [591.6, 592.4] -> 11.7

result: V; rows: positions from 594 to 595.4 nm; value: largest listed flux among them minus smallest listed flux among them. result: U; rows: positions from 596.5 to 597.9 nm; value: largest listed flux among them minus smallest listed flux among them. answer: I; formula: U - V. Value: 0.31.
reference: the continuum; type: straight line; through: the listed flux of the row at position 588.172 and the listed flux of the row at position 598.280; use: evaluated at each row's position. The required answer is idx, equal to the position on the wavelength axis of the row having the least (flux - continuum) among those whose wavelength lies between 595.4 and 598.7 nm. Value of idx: 598.556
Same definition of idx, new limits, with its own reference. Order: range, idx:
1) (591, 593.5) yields 591.432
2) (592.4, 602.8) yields 602.150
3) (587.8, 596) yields 589.257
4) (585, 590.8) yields 589.257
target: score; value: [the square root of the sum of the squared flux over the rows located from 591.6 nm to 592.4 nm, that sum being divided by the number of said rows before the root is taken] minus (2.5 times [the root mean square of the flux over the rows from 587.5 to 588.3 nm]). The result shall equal -16.9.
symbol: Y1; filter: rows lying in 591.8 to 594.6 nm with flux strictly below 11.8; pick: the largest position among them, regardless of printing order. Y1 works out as 593.341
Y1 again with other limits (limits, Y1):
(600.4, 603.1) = 602.982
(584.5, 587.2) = 587.090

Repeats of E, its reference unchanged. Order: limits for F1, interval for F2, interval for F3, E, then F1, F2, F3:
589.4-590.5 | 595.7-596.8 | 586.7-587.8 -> -1.38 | 0.61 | 1.00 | 0.99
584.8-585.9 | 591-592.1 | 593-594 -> -1.04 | 0.93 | 0.98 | 1.00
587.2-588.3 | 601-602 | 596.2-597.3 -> -1.03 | 0.94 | 0.95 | 1.02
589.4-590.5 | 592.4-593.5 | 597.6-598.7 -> -1.36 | 0.61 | 1.00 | 0.97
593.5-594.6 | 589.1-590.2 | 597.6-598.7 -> -0.53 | 1.00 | 0.57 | 0.97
